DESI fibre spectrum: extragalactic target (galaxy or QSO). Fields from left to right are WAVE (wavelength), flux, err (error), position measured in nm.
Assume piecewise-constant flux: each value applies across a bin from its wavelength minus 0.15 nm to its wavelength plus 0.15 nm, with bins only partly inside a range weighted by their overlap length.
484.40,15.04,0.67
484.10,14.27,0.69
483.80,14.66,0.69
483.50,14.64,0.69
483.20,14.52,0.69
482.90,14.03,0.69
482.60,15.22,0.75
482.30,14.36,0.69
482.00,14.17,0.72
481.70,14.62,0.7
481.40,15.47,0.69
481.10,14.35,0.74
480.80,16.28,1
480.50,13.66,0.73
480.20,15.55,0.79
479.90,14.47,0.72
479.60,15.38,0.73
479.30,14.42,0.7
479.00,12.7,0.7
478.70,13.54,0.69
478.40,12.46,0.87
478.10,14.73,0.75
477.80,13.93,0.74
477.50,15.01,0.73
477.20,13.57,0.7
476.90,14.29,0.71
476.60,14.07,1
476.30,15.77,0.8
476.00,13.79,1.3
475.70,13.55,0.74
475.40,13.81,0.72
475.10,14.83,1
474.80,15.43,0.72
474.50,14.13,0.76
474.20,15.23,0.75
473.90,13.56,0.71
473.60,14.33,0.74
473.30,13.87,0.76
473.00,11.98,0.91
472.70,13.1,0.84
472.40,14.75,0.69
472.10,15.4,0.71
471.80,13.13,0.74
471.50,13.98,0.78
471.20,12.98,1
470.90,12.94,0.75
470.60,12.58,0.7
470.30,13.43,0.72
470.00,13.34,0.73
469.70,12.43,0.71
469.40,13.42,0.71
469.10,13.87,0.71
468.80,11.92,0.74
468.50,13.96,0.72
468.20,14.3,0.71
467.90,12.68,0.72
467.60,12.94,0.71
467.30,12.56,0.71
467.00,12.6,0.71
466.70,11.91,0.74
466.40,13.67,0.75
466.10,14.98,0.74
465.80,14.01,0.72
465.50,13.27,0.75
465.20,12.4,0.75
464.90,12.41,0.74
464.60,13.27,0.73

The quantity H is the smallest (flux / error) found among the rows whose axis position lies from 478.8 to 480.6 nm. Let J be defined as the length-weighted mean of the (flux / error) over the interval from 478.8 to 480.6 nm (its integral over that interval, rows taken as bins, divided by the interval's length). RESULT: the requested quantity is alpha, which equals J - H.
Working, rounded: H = 18.1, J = 19.7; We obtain 1.6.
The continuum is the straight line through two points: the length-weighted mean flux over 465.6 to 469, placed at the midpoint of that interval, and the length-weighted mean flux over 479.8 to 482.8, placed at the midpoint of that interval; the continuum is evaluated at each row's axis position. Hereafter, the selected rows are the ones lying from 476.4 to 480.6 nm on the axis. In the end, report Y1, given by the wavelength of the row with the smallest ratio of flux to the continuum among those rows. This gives 478.40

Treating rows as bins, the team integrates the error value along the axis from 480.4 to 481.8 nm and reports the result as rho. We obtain 1.09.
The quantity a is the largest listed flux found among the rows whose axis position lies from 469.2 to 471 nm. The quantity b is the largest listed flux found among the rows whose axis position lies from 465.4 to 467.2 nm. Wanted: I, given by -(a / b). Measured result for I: -0.90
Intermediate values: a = 13.43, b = 14.98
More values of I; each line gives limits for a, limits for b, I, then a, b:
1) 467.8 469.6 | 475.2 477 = -0.91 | 14.3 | 15.77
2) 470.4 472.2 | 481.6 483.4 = -1.01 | 15.4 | 15.22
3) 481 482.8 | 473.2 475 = -1.00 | 15.47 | 15.43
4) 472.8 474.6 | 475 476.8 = -0.97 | 15.23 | 15.77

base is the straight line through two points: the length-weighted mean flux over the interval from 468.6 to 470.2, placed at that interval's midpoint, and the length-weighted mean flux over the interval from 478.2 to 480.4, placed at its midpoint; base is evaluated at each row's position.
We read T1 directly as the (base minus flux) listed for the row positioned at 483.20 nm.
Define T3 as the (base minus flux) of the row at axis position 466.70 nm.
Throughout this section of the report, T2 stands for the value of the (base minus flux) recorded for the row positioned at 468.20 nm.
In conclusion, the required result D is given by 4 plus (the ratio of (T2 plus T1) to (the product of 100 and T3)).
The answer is 3.98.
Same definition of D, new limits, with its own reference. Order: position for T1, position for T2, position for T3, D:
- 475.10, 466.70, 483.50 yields 4.03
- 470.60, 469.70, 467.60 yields 3.86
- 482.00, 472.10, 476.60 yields 4.07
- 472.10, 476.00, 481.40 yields 4.02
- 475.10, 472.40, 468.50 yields 4.03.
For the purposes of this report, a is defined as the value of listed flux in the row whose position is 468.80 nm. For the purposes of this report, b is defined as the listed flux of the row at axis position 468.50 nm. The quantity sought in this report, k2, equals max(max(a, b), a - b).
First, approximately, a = 11.92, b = 13.96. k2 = 14.0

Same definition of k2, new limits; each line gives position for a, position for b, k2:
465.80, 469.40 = 14.0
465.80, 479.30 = 14.4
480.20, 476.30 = 15.8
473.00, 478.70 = 13.5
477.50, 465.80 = 15.0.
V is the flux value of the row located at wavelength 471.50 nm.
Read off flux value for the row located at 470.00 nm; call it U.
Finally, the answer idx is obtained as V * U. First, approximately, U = 13.34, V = 13.98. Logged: 186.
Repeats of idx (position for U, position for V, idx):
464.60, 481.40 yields 205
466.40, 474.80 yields 211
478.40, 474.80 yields 192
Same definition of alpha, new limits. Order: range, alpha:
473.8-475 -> 1.1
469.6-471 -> 0.7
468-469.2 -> 2.6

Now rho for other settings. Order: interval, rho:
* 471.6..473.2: 1.24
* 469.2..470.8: 1.14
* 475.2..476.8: 1.45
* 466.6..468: 1.00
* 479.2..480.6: 1.03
